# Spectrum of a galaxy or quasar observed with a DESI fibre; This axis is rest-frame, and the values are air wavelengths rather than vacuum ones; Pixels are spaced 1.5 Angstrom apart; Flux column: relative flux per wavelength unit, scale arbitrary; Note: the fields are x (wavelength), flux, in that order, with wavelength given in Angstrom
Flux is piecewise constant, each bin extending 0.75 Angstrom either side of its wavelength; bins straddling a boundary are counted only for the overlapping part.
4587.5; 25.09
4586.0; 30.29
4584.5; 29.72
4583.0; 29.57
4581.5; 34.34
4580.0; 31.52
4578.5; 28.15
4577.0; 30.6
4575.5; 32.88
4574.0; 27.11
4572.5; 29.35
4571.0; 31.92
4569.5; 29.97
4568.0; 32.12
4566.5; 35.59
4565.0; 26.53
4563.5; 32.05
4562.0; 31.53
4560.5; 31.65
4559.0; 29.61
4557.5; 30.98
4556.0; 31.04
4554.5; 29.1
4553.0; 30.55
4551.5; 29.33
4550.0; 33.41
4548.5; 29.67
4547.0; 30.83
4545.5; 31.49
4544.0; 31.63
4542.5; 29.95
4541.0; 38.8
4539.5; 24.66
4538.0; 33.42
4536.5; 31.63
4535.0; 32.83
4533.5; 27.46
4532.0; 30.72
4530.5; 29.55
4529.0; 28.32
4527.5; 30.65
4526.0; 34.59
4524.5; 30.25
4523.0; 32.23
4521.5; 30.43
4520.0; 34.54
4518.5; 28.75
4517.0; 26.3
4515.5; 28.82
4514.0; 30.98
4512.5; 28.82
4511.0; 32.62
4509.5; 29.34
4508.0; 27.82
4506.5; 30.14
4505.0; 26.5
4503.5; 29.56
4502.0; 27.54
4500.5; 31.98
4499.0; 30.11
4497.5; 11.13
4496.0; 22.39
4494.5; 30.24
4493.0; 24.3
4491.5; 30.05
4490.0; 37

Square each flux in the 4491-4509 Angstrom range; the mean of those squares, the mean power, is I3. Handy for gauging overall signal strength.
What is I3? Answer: 748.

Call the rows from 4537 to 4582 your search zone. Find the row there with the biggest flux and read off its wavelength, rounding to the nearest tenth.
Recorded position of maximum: 4541.0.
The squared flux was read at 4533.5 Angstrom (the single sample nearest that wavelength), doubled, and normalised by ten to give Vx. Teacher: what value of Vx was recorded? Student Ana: 151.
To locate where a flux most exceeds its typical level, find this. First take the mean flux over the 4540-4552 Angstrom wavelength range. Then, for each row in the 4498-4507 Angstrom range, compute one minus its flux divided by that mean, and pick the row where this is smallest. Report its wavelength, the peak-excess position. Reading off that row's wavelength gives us 4500.5 Angstrom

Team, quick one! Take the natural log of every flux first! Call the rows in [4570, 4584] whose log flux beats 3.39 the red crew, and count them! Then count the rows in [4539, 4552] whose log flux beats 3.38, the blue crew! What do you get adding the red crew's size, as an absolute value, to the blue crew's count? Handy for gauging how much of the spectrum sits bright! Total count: 12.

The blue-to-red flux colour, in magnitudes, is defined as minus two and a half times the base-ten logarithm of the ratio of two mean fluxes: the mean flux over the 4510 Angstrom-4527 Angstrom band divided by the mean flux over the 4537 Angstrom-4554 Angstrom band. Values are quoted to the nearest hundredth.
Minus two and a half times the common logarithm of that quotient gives 0.02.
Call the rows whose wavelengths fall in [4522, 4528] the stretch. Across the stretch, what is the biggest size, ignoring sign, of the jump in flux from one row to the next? 4.3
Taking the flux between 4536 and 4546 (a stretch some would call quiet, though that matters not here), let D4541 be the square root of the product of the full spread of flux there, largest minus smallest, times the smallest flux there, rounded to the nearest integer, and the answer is 19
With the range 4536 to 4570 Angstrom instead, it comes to 19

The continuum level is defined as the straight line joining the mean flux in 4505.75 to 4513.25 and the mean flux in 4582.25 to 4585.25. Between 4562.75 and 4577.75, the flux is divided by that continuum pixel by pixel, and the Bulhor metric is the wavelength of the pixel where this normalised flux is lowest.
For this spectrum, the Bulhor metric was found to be 4565.0 Angstrom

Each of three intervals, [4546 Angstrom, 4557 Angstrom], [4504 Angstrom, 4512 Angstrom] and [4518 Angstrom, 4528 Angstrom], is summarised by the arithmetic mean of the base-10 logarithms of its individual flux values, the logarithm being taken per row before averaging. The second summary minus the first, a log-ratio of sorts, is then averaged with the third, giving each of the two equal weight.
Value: 0.740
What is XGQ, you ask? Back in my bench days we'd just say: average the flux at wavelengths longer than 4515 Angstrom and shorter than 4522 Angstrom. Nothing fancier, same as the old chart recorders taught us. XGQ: 29.8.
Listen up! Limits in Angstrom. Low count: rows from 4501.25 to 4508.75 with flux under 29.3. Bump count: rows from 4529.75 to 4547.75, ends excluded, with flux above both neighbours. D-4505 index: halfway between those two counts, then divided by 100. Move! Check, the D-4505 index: 0.040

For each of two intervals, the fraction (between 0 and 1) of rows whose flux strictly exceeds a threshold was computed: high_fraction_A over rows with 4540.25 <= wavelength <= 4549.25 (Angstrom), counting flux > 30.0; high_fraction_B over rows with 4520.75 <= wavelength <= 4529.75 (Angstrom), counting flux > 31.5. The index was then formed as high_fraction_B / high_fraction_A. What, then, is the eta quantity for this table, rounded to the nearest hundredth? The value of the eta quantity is 0.50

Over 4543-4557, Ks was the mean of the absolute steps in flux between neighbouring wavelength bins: 2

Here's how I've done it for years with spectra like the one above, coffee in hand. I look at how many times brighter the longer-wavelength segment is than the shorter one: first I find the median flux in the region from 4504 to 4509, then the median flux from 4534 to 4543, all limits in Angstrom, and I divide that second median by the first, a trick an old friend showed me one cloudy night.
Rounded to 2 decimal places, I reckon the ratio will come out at 1.16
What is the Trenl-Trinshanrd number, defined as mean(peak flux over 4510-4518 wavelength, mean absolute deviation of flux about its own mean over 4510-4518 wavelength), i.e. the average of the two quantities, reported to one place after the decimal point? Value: 17.2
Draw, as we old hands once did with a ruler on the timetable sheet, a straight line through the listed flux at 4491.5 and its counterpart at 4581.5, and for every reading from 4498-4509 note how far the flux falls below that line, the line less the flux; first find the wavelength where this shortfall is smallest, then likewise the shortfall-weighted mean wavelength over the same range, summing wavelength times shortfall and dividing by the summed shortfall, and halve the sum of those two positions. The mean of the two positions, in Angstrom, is 4503.0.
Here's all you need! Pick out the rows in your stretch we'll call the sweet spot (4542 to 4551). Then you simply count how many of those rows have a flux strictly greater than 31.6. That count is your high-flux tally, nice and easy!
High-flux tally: 2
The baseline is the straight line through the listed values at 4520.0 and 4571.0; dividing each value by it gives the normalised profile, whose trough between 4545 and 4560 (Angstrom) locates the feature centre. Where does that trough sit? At 4554.5 Angstrom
